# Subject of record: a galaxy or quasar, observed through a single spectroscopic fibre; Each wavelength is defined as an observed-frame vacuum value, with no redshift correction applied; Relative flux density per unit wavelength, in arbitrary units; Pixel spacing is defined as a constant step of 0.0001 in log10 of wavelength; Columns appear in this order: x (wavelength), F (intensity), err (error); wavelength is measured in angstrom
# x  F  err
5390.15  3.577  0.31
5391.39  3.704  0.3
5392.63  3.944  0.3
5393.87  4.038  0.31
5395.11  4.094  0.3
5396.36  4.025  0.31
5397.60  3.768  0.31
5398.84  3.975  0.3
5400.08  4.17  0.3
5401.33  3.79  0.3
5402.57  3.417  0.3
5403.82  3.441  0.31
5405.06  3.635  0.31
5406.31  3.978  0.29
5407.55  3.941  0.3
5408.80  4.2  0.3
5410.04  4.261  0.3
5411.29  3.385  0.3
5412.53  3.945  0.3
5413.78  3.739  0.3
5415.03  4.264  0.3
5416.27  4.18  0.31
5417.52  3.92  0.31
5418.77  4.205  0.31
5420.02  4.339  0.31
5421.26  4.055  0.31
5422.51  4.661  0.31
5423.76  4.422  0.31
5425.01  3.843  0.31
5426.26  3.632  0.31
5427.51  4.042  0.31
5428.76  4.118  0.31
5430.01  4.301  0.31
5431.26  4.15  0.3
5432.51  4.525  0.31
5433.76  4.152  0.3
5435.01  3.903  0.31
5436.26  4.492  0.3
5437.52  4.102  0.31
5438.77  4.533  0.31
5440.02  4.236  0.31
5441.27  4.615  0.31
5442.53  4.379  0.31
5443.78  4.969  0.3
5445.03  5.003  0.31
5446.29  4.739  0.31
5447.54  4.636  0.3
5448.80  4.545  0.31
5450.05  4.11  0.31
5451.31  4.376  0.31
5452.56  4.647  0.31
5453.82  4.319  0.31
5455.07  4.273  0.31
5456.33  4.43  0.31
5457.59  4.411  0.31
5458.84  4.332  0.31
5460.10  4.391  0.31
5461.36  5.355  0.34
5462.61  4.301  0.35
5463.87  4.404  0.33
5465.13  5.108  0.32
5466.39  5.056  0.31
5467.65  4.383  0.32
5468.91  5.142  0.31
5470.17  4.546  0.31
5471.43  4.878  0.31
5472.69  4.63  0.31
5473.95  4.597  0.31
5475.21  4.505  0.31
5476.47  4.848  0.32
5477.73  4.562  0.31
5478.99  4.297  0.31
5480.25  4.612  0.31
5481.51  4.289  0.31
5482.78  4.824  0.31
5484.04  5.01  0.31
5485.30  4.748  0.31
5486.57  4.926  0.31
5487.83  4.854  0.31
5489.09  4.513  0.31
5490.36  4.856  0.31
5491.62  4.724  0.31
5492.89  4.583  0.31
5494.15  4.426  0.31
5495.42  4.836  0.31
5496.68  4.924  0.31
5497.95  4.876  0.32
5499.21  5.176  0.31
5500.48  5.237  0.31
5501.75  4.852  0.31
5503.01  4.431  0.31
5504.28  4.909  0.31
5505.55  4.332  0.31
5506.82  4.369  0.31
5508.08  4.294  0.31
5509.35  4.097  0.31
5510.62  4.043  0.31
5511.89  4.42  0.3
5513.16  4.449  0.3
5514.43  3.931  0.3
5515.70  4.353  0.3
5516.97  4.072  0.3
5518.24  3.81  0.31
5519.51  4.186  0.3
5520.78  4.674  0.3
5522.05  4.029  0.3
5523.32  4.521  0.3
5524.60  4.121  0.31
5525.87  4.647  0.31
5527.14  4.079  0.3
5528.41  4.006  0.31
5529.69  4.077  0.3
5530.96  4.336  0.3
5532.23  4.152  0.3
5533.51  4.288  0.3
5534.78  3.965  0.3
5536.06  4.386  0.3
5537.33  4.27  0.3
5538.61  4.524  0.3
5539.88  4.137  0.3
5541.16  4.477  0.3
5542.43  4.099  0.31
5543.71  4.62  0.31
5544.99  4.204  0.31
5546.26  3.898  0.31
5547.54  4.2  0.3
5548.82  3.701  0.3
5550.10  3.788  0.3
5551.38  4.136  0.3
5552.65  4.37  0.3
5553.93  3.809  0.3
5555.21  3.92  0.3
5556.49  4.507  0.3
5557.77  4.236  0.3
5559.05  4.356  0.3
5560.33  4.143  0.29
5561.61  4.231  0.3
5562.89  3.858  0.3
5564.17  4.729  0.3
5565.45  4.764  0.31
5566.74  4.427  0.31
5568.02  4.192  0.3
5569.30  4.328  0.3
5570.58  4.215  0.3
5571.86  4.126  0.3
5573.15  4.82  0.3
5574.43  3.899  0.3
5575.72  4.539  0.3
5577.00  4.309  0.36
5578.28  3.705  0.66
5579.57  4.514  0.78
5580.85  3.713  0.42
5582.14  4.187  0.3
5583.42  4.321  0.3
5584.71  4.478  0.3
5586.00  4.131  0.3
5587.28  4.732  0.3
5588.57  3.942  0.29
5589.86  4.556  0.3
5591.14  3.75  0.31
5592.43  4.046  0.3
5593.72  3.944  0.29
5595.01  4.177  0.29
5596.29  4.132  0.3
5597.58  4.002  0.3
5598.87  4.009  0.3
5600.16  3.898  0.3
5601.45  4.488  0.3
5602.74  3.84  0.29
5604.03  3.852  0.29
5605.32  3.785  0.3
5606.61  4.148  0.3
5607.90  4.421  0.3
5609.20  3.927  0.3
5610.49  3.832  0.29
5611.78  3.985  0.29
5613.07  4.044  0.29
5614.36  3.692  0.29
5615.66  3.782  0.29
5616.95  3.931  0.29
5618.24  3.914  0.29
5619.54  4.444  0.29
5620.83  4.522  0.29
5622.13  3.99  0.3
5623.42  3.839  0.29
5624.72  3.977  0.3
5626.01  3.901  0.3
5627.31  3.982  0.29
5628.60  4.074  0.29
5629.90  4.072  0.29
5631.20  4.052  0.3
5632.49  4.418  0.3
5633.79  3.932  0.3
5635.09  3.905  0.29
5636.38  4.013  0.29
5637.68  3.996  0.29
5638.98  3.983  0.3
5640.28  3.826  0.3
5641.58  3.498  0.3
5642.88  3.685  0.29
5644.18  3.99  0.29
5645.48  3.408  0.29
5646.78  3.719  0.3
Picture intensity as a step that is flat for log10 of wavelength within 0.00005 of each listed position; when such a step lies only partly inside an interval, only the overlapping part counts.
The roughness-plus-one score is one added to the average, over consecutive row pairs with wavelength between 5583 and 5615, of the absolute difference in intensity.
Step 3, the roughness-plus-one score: 1.31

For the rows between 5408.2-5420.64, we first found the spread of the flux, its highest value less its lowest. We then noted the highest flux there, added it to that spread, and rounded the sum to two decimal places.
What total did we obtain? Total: 5.29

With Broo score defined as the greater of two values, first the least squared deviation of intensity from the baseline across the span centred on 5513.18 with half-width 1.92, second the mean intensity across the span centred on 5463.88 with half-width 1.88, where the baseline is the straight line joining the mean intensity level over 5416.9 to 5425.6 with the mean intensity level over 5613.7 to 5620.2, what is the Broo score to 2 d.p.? 4.60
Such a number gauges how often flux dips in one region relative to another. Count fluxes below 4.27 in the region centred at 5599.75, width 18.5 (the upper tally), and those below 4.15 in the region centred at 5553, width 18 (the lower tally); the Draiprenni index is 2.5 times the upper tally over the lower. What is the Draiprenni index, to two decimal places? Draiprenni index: 4.29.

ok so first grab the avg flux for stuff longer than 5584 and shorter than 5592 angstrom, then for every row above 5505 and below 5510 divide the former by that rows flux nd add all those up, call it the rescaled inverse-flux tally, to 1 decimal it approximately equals 4.0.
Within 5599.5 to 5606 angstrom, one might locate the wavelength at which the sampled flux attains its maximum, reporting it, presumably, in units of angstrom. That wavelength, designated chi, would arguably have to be 5601.45 angstrom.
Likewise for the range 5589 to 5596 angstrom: 5589.86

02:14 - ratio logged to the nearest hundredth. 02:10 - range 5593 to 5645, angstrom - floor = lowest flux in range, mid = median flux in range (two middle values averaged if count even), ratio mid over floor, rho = 1.14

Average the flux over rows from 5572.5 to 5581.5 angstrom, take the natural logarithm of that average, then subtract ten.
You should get -8.56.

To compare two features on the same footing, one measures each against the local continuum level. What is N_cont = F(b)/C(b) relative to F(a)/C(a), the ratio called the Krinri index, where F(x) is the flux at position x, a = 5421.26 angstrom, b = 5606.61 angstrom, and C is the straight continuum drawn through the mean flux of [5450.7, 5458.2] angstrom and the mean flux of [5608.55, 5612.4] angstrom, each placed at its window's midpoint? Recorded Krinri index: 1.18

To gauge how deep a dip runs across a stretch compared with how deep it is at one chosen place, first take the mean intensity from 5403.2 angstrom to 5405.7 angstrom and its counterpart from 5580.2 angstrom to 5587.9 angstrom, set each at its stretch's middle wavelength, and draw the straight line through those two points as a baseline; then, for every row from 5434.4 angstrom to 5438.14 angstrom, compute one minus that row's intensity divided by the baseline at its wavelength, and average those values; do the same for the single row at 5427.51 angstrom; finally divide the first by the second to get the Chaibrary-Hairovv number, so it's 1.2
